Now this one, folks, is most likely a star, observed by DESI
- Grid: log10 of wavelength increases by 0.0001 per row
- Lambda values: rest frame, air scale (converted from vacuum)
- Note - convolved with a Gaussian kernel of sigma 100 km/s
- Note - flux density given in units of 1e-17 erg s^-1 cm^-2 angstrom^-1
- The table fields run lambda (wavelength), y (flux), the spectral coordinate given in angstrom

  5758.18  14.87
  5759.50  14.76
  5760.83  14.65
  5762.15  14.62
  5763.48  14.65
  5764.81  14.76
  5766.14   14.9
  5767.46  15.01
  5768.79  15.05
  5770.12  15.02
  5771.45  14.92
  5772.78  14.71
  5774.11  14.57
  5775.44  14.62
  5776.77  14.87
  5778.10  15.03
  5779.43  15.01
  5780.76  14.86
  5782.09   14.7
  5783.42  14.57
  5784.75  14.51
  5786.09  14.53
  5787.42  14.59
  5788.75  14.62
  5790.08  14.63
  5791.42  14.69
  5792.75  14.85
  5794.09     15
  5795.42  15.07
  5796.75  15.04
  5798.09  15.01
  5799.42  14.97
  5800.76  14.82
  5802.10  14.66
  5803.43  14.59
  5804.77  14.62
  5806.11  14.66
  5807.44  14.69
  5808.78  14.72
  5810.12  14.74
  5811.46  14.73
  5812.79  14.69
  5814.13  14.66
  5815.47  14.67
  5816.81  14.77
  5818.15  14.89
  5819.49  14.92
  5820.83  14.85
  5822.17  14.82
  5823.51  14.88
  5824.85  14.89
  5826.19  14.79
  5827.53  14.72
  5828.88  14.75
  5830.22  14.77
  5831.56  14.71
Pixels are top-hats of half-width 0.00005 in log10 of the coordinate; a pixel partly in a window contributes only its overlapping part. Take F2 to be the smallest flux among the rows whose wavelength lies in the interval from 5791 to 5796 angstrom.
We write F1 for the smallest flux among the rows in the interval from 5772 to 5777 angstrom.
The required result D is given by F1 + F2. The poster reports 29.3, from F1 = 14.57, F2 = 14.69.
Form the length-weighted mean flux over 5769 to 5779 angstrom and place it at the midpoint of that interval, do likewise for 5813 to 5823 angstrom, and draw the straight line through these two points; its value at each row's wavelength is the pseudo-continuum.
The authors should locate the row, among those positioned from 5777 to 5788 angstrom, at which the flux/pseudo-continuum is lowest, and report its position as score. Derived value 5784.75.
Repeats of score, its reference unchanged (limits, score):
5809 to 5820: 5814.13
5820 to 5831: 5827.53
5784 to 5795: 5784.75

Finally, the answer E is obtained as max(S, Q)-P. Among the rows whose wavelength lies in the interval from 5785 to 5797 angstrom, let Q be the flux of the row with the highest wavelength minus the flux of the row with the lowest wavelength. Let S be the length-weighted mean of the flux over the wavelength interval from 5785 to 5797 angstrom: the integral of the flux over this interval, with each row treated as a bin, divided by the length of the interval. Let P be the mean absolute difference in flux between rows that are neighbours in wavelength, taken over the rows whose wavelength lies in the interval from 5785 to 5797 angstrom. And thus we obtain 14.7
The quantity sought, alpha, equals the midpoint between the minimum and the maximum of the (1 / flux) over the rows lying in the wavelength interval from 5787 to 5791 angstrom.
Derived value 0.0684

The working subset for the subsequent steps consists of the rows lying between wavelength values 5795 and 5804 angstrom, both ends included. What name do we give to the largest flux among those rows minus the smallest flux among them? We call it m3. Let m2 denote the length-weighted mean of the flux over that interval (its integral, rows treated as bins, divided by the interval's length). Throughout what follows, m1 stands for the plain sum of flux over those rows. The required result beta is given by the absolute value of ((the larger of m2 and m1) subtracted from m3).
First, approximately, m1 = 104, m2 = 14.9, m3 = 0.48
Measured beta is 104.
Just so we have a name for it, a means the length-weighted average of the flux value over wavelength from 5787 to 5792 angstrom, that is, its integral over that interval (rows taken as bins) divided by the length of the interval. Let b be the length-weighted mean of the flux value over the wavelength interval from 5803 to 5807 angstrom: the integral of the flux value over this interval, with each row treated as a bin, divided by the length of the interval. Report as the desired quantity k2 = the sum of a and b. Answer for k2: 29.3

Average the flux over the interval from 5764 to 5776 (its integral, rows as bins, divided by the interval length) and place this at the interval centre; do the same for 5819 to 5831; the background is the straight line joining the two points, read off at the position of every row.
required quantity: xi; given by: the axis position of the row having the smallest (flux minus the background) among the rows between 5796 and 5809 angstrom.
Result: 5803.43 angstrom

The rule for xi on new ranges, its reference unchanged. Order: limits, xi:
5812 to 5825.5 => 5814.13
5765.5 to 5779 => 5774.11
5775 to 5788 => 5784.75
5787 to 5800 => 5787.42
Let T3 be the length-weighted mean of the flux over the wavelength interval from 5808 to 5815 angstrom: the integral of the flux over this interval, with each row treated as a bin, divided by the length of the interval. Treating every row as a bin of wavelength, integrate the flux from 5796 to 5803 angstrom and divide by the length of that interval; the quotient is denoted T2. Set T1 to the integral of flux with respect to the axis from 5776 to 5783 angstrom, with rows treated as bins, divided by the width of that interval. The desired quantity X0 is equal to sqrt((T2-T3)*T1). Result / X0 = 1.69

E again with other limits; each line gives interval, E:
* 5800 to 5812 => 14.6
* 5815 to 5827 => 14.8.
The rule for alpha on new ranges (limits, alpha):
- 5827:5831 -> 0.0678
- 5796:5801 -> 0.0670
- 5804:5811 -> 0.0681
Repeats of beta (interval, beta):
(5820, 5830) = 104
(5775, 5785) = 118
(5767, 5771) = 45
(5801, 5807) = 58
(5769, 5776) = 73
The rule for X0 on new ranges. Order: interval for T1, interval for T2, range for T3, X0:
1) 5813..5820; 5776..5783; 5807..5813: 1.58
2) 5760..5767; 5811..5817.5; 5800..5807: 0.81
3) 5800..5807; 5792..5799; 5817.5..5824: 1.38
